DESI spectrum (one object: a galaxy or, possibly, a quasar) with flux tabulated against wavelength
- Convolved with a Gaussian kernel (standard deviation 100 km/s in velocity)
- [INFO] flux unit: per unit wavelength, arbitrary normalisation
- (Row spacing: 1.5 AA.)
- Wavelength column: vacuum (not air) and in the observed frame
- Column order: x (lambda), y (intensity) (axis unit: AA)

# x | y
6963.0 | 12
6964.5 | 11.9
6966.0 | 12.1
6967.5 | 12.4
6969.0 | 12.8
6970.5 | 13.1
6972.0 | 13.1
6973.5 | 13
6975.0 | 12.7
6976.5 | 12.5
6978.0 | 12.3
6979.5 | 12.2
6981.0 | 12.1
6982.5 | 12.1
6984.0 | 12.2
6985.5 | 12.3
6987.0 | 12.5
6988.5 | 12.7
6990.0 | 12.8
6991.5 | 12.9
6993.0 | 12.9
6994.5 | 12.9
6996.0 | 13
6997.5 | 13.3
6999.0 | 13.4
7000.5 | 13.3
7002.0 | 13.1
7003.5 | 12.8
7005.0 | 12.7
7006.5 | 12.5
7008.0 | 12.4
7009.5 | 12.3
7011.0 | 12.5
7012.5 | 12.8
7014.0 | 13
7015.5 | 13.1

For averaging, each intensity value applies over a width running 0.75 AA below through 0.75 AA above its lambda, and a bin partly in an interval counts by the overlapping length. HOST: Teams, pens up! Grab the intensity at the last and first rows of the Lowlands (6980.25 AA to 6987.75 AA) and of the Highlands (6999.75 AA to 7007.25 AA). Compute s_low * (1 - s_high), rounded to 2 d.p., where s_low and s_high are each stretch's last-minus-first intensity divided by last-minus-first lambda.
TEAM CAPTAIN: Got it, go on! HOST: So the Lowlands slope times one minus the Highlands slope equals 0.08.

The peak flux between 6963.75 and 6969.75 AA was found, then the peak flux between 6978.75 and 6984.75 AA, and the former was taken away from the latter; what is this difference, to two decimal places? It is -0.60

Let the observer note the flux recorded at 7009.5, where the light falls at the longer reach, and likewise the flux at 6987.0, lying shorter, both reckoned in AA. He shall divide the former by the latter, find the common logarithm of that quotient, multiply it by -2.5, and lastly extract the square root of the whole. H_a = 0.13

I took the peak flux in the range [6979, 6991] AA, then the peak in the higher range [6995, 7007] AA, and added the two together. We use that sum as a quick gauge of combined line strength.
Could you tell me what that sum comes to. 26.2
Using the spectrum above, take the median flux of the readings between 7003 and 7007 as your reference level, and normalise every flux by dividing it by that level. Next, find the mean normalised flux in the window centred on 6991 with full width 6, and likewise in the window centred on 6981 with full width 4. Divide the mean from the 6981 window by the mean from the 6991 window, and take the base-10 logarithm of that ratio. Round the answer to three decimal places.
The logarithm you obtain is -0.024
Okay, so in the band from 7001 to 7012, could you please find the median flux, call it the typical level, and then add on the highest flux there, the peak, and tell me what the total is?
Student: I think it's 25.6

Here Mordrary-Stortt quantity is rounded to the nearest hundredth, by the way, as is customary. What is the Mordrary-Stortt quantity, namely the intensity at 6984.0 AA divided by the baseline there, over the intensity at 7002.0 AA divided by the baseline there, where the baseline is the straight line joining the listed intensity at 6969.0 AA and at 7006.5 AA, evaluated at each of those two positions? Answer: 0.92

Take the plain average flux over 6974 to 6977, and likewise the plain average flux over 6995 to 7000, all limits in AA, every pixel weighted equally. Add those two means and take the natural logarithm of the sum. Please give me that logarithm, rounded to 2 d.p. 3.25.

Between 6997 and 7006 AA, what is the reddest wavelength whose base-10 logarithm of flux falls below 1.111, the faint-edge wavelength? 7005.0 AA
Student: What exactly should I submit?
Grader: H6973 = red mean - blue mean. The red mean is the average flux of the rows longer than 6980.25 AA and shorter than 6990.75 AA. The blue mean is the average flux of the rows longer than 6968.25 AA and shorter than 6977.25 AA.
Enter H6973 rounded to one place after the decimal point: -0.5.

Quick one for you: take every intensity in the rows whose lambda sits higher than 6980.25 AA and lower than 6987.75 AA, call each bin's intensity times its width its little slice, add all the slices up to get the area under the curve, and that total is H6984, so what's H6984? 91.8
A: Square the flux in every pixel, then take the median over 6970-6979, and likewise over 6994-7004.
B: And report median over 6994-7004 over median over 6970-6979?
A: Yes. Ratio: 1.04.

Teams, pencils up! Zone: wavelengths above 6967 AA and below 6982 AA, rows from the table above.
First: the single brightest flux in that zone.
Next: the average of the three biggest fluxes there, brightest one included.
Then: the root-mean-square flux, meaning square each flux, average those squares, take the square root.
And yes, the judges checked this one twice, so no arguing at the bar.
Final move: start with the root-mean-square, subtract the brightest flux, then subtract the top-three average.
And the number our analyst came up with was -13.5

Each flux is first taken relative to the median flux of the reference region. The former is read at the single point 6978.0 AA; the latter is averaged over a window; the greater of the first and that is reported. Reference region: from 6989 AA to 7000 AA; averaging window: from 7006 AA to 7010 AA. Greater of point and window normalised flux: 0.961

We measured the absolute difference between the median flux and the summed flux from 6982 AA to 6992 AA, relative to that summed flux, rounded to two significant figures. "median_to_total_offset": 0.86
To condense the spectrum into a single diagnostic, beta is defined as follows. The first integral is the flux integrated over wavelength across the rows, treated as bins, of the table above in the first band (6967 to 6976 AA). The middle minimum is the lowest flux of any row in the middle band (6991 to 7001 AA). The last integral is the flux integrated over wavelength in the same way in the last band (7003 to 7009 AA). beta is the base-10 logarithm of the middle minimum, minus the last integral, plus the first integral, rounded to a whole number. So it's 41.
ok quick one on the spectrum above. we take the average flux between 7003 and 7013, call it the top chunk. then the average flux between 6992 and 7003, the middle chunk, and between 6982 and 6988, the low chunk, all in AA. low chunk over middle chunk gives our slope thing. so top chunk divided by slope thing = 13.4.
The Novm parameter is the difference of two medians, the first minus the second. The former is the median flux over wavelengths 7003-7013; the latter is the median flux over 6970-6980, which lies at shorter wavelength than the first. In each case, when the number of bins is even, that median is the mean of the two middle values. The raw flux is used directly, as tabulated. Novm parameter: -0.2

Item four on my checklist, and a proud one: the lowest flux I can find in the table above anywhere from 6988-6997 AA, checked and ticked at 12.7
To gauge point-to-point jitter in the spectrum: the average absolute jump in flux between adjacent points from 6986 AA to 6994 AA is 0.10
